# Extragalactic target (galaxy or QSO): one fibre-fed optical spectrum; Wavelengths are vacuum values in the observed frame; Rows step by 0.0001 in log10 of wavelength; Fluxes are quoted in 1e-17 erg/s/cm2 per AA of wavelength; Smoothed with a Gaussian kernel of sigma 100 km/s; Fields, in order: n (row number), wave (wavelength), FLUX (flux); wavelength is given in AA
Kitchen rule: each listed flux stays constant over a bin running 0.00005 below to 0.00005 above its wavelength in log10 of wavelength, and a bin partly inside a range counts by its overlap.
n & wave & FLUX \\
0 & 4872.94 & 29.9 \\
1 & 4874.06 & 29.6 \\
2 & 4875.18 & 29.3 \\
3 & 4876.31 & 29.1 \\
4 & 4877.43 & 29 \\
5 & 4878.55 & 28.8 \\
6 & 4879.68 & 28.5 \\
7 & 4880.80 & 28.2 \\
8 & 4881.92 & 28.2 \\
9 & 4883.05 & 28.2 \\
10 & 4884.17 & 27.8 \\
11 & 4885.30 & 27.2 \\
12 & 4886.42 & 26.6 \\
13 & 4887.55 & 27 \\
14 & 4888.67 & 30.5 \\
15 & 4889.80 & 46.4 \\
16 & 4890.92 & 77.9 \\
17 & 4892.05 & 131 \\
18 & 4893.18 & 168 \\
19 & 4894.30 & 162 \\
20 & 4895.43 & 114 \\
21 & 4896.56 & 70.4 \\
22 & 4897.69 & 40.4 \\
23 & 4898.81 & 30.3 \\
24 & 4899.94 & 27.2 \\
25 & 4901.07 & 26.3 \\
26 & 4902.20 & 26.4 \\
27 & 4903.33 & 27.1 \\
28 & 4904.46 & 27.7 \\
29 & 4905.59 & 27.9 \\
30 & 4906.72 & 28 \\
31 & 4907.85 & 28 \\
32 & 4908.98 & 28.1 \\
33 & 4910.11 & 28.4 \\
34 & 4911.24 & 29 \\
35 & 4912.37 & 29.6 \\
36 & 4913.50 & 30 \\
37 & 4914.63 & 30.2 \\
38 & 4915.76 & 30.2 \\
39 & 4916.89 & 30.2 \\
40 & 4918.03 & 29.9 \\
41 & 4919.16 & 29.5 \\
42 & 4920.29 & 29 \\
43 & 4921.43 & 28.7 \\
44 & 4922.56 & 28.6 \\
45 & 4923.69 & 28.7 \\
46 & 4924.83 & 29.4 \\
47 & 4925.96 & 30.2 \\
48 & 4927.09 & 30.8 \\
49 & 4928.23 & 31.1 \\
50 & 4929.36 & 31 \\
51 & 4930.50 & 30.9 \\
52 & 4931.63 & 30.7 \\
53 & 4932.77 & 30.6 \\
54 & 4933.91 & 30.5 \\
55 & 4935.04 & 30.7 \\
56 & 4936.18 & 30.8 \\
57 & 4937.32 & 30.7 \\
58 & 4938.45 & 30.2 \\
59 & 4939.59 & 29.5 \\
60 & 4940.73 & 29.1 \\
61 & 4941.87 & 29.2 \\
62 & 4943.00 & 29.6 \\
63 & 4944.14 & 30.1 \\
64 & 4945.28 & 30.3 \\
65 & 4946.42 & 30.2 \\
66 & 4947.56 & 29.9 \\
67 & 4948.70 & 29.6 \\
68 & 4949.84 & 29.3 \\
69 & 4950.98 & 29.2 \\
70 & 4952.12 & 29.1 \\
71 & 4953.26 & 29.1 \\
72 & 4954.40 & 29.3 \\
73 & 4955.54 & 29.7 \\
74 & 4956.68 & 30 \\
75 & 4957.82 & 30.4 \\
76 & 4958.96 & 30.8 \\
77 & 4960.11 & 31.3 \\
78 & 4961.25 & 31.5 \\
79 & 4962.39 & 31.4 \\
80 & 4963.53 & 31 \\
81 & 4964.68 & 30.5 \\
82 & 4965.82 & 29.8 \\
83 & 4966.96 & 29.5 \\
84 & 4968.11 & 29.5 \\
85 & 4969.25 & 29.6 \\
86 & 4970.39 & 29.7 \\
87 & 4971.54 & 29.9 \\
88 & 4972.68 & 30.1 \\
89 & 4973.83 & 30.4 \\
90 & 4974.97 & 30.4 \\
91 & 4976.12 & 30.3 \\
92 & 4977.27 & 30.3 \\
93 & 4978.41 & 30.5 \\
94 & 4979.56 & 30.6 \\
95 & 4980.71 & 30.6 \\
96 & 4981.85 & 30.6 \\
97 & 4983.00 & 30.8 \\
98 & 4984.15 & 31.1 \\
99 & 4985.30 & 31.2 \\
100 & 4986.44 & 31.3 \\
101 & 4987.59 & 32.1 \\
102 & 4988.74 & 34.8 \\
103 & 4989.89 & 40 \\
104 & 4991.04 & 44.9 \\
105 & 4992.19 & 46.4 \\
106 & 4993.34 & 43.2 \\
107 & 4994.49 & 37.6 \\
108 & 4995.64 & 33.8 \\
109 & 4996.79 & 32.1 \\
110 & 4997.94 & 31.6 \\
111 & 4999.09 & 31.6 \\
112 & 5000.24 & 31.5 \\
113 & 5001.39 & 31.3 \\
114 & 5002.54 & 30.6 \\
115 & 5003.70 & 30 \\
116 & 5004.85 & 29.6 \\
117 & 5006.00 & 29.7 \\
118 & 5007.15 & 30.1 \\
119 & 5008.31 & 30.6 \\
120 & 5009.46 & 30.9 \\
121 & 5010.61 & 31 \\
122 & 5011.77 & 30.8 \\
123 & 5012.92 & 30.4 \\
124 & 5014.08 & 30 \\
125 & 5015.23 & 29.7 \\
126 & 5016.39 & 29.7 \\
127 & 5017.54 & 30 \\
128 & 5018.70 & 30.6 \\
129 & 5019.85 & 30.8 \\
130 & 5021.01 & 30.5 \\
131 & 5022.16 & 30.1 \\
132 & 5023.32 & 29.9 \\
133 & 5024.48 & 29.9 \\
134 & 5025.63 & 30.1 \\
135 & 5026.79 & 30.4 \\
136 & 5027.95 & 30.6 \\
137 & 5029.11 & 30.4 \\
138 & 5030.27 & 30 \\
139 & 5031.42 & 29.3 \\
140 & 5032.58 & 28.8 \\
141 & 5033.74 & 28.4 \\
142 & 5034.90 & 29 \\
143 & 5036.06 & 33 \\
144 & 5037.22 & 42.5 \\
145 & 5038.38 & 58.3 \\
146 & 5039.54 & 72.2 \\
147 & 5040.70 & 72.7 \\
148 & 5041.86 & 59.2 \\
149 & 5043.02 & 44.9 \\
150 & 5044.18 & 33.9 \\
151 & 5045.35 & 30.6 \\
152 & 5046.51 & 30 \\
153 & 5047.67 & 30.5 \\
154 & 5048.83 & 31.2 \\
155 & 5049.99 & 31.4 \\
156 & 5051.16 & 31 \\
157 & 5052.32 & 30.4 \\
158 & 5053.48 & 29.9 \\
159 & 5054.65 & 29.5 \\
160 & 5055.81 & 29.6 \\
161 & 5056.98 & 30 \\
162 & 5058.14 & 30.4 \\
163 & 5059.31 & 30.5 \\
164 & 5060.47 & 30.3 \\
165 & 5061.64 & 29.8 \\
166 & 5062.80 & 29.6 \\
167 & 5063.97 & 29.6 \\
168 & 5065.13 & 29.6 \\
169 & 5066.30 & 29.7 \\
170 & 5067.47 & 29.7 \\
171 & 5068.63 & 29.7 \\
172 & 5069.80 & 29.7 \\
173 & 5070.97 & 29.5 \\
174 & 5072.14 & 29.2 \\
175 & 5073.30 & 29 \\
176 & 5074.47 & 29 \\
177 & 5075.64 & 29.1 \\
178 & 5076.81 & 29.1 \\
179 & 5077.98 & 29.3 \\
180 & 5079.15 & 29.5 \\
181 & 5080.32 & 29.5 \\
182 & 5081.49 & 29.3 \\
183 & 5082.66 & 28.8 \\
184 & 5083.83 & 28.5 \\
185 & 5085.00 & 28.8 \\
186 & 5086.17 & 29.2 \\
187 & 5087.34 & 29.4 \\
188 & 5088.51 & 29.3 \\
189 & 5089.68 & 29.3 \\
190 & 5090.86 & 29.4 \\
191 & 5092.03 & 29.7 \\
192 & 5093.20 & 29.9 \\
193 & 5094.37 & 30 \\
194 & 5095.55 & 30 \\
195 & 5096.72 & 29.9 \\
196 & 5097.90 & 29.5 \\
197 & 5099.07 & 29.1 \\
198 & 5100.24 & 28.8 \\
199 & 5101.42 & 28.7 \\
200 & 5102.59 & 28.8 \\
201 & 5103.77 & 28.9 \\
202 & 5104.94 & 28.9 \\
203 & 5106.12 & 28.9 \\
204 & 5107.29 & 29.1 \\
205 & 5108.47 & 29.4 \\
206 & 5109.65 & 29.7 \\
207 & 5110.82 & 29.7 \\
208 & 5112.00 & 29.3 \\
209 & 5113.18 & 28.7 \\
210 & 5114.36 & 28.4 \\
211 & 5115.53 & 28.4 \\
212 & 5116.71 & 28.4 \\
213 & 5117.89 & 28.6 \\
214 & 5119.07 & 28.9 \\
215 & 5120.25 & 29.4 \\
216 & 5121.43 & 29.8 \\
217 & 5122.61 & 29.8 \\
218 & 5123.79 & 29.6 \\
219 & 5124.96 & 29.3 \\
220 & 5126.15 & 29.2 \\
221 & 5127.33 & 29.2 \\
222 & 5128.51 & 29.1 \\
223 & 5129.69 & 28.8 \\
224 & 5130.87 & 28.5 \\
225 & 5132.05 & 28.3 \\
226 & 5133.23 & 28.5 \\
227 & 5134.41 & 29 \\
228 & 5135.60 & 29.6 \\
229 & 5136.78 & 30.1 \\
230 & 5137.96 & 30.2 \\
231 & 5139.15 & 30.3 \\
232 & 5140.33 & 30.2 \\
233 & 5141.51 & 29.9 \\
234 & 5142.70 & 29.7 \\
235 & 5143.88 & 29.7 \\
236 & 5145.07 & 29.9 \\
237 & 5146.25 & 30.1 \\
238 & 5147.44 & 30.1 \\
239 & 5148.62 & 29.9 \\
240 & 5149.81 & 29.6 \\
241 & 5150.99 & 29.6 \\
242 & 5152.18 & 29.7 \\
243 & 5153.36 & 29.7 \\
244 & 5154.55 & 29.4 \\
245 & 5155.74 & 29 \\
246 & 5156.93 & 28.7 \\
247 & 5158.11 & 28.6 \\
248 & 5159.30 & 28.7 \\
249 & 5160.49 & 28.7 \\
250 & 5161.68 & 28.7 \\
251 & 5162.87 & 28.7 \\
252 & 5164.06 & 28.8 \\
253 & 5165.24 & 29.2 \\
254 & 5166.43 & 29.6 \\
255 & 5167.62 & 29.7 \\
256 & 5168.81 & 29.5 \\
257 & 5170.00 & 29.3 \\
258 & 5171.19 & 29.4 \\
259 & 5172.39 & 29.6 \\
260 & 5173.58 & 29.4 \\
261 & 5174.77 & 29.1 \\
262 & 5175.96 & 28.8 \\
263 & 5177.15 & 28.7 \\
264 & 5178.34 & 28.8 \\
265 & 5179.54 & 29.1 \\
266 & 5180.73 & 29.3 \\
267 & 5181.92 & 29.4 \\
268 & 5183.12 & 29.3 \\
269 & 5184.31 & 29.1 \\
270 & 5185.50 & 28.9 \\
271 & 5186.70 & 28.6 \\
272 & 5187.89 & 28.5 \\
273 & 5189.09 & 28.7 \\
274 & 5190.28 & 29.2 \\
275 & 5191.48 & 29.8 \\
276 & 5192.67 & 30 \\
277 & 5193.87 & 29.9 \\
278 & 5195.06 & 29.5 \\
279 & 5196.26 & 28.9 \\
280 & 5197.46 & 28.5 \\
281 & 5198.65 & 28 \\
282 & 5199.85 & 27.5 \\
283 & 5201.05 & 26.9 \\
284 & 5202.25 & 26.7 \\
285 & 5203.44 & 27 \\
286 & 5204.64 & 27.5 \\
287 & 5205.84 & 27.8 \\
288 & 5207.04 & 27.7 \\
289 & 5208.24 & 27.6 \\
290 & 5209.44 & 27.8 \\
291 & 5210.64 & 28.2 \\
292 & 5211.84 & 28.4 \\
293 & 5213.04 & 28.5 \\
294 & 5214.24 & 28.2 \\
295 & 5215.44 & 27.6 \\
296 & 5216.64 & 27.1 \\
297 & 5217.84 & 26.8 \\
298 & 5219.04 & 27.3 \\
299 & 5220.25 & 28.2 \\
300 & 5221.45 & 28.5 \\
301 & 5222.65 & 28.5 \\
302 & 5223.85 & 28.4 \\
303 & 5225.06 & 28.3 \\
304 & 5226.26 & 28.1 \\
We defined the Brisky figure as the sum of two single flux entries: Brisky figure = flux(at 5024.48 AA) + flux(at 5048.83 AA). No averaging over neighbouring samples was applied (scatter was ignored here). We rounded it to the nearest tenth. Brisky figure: 61.1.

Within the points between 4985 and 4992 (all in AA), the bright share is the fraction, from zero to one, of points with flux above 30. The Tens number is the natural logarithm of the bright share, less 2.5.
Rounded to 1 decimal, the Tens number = -2.5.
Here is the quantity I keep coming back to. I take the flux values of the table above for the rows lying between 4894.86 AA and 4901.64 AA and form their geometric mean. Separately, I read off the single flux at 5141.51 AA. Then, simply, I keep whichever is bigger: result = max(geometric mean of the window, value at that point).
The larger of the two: 44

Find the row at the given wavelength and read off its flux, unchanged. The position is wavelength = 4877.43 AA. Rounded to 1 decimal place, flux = 29.0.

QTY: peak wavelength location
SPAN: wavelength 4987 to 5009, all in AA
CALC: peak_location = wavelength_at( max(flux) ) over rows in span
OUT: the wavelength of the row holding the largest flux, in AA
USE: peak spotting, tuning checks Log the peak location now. 4992.19 AA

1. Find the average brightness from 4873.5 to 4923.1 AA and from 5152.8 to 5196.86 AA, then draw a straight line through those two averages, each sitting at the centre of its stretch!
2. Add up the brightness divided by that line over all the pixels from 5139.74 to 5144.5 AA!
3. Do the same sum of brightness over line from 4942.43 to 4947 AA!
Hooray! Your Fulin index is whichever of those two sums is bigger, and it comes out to 3.90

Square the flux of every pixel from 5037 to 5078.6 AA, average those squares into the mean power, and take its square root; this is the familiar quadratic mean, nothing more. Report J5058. 36.6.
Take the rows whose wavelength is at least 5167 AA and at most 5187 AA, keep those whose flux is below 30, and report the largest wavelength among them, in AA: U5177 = 5186.70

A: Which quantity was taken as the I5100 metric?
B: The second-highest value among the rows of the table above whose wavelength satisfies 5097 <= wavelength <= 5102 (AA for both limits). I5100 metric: 29.1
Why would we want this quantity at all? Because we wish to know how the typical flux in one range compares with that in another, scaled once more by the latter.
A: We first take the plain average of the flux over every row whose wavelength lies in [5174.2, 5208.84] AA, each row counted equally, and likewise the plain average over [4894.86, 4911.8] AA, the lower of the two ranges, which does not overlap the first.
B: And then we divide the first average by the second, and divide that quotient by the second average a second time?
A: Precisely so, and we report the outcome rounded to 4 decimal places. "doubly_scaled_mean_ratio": 0.0206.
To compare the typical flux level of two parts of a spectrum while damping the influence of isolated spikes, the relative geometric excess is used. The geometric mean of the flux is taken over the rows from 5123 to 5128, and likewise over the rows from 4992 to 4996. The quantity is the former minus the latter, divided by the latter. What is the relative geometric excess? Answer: -0.27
